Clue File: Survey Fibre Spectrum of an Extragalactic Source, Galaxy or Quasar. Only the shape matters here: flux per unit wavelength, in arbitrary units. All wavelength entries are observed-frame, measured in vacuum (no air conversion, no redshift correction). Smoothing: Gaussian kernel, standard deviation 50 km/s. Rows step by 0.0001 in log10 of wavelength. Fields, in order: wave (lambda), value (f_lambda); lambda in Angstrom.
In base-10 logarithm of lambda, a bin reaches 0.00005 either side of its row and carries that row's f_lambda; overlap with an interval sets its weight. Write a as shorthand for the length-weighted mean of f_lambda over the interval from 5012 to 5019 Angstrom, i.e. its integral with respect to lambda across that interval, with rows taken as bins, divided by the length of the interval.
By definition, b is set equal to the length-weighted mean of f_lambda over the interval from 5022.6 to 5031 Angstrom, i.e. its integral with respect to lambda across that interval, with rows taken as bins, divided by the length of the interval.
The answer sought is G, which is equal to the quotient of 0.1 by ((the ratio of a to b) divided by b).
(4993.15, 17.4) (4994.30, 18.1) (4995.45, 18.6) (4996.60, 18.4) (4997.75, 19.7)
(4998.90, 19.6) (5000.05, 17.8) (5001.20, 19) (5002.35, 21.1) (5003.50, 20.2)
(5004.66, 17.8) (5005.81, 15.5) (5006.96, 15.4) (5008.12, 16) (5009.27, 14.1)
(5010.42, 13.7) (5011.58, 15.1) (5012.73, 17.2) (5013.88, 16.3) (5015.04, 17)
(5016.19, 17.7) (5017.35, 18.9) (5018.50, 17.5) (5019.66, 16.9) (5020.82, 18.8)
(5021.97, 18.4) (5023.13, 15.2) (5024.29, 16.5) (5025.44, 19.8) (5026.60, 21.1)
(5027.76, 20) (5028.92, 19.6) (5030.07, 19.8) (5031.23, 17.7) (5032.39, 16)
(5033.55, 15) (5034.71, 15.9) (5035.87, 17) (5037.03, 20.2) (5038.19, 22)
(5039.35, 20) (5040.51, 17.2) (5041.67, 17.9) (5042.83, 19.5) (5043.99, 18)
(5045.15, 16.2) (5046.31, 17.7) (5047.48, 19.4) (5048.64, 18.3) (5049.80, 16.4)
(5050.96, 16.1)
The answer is 2.04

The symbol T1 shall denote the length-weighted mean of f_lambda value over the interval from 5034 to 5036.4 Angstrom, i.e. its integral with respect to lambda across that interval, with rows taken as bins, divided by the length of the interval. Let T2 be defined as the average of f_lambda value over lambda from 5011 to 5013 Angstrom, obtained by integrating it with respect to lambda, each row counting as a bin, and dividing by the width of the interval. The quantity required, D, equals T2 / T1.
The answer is 0.98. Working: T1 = 16.4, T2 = 16.0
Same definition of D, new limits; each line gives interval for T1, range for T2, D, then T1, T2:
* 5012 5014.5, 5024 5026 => 1.11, 16.7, 18.4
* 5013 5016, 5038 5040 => 1.23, 16.9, 20.7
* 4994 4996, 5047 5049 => 1.03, 18.4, 18.9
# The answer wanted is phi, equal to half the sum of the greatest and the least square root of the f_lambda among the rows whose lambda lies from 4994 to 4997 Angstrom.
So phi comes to 4.28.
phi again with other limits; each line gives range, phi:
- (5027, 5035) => 4.17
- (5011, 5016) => 4.02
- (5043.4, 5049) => 4.21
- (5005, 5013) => 3.92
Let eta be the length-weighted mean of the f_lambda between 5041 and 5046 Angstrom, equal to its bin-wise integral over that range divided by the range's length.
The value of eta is 17.9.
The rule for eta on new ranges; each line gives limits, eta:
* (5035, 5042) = 19.0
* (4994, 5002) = 18.8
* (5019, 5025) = 17.2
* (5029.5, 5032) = 18.5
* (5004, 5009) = 16.1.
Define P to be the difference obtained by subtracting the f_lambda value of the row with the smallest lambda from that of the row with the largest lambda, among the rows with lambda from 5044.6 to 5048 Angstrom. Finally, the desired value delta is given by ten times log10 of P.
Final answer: 5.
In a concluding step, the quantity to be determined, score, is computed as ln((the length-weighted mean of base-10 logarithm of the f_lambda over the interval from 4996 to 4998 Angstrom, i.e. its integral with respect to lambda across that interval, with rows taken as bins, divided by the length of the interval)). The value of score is 0.25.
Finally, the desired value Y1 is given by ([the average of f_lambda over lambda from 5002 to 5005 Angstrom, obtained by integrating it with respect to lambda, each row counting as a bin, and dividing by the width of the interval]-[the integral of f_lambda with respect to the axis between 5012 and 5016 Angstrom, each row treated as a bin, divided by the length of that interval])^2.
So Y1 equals 8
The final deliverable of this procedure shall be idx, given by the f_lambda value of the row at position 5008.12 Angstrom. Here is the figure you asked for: 16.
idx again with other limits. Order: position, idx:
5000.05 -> 17.8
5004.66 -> 17.8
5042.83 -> 19.5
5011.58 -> 15.1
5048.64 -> 18.3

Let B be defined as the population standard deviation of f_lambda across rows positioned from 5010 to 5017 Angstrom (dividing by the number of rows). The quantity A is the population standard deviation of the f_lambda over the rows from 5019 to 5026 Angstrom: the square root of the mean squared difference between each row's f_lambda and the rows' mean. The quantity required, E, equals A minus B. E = 0.2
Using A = 1.5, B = 1.38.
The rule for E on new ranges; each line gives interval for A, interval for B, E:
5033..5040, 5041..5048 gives 1.4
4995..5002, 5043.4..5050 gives -0.4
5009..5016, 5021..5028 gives -0.7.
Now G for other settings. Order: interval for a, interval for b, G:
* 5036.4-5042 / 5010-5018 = 1.42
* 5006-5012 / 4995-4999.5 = 2.45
